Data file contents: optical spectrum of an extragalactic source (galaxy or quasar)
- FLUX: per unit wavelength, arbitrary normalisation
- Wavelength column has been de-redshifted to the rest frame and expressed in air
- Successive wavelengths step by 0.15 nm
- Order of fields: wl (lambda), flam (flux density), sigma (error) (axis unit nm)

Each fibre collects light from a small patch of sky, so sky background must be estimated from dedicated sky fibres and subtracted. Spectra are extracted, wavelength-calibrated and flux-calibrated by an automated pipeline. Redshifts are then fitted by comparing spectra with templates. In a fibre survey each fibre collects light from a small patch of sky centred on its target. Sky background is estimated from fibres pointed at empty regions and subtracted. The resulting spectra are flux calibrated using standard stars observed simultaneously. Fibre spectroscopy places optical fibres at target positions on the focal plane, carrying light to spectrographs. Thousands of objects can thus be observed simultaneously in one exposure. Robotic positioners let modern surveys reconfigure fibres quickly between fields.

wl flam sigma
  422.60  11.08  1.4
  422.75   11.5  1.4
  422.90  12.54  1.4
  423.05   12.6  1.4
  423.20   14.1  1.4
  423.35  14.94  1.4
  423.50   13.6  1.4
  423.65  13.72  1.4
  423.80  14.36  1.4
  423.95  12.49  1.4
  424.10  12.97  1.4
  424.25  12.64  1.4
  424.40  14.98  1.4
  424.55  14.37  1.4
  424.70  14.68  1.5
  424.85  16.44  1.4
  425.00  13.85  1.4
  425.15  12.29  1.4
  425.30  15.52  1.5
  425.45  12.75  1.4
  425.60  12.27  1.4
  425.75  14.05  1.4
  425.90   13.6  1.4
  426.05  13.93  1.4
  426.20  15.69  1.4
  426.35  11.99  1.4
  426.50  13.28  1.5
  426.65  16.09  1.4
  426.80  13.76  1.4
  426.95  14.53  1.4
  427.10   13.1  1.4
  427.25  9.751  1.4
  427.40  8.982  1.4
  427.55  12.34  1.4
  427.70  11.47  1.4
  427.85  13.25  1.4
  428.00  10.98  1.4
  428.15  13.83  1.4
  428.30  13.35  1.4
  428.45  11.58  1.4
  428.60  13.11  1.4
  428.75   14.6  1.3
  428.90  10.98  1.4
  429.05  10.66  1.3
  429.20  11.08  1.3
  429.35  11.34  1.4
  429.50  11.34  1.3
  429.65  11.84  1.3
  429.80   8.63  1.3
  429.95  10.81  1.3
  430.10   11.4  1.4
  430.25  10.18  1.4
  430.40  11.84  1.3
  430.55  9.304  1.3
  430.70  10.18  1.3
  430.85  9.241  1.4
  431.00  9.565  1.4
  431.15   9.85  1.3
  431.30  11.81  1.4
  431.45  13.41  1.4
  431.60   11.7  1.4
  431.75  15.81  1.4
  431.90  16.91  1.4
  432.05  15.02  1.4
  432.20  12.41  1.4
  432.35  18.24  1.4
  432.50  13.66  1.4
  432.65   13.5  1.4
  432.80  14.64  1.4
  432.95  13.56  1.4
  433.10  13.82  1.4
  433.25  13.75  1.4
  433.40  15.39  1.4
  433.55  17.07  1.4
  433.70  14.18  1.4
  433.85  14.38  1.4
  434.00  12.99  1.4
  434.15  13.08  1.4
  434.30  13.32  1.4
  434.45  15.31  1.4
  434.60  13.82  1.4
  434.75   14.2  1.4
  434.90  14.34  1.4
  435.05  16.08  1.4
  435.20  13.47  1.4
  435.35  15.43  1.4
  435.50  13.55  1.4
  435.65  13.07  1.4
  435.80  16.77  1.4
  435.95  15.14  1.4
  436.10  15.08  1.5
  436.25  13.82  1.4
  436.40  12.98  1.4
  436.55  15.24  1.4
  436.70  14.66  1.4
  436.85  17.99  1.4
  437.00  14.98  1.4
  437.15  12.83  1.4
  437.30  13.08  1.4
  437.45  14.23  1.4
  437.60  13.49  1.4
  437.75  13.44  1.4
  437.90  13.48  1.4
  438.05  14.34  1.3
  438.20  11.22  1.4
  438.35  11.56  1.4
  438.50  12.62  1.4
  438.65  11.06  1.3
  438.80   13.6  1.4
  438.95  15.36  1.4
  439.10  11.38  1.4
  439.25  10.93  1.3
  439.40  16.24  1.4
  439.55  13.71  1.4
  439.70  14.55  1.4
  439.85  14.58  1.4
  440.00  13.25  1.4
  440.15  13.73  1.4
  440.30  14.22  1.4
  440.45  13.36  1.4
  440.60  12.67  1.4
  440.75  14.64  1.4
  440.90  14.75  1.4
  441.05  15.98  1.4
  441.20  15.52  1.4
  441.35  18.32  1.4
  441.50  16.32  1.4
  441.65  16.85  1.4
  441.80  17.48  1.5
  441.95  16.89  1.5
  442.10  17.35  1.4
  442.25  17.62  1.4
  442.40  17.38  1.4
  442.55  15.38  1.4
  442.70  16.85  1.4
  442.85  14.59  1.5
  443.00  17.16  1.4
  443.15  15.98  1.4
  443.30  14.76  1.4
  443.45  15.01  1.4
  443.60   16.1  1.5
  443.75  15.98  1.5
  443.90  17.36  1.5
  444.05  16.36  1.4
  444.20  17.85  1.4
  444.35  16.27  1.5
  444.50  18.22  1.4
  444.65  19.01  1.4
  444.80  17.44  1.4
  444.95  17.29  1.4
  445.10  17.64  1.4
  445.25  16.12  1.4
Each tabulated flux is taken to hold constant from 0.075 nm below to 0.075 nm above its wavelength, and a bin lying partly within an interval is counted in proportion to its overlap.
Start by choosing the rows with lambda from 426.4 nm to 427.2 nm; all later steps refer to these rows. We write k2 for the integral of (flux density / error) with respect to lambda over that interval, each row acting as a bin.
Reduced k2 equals 7.9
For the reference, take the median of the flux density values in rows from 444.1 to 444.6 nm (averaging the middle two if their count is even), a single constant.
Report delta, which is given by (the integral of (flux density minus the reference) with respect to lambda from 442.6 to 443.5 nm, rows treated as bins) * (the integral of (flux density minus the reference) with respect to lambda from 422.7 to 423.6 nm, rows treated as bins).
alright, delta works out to 8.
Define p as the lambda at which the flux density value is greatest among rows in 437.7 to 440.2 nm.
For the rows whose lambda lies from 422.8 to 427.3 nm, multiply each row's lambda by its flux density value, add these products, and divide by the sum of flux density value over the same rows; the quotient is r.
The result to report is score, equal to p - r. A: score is 14.33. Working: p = 439.40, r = 425.07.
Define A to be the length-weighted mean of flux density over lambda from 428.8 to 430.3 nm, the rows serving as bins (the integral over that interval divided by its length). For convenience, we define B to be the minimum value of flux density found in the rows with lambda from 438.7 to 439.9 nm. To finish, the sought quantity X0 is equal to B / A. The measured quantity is 1.00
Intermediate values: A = 10.9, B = 10.93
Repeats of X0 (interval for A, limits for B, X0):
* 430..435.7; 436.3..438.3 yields 0.84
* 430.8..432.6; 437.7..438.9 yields 0.84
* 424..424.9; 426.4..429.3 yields 0.63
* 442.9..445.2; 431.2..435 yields 0.70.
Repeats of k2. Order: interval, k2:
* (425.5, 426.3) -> 7.9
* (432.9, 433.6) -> 7.3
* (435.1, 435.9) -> 8.3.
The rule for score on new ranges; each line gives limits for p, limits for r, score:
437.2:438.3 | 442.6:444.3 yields -5.41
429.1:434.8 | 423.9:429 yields 5.99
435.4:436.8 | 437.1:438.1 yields -1.81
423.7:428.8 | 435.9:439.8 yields -12.93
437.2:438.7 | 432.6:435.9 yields 3.81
